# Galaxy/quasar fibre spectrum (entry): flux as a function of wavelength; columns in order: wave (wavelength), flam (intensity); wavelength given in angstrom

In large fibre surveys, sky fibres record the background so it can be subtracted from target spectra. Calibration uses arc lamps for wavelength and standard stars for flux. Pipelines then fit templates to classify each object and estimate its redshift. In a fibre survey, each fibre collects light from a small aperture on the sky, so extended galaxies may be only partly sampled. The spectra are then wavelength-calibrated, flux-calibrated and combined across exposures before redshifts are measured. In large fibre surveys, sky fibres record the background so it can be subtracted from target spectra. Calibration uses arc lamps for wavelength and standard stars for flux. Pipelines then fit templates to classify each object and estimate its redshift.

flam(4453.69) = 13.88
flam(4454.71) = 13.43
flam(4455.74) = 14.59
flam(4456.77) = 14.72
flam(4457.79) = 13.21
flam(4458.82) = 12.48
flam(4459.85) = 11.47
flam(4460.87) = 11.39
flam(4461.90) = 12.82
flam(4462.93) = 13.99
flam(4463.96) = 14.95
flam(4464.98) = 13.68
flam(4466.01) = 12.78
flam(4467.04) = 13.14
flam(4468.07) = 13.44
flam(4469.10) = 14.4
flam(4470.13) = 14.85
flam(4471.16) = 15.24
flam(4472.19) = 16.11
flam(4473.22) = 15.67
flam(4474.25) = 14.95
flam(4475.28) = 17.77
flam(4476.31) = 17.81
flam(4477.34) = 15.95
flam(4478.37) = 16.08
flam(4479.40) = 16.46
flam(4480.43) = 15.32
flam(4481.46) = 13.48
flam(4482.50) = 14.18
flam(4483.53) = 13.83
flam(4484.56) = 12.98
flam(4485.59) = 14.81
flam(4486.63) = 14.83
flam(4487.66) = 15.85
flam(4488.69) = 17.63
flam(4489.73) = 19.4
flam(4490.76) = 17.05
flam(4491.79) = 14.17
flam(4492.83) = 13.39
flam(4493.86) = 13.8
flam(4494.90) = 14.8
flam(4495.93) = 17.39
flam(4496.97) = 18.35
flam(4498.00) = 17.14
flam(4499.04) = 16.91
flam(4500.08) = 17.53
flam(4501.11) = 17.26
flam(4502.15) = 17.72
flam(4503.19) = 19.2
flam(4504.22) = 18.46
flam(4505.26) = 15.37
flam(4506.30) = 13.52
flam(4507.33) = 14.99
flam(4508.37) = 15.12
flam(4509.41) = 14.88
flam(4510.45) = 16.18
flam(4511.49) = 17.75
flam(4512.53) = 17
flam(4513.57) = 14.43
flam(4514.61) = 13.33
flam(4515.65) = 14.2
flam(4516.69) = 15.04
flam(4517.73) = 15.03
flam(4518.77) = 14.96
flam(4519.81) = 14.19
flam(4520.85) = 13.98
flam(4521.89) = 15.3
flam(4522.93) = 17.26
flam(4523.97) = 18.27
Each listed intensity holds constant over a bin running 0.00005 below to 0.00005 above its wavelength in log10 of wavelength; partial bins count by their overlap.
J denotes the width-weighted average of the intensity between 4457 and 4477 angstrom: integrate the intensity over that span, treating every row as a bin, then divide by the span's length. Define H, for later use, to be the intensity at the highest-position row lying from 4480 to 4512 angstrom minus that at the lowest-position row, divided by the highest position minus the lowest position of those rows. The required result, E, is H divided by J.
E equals 0.005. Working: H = 0.1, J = 14.2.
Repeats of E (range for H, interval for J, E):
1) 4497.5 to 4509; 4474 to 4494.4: -0.013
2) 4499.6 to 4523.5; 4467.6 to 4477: -0.001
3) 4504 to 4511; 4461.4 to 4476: -0.025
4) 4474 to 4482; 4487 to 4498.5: -0.013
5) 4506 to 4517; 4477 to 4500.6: 0.009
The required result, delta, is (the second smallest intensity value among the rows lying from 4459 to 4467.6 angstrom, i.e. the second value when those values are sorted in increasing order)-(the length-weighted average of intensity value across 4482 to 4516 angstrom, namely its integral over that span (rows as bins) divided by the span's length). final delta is -4.4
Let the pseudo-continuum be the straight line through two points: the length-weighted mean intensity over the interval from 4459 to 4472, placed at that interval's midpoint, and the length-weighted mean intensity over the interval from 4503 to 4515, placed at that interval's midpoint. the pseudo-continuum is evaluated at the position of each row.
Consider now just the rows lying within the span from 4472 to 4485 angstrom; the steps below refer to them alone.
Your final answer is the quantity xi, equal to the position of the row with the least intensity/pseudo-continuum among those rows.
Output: 4484.56 angstrom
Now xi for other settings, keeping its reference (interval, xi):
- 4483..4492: 4484.56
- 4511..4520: 4514.61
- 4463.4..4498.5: 4484.56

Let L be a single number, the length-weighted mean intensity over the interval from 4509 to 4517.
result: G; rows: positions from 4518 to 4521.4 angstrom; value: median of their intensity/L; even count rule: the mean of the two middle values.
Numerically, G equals 0.92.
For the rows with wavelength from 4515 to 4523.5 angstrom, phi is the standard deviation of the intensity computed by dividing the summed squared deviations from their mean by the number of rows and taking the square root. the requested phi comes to 0.97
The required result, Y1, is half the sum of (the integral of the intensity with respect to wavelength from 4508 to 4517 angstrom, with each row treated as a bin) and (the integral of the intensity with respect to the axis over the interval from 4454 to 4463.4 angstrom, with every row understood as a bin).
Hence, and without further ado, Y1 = 131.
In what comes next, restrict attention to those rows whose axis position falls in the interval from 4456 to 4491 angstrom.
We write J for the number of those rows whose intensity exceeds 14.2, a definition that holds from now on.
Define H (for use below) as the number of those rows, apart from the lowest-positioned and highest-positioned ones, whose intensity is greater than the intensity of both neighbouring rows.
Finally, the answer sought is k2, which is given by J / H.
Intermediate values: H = 6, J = 20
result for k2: 3.3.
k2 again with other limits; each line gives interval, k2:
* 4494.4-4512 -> 4.0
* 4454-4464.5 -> 3.0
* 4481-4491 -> 3.0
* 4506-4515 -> 3.5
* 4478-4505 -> 3.2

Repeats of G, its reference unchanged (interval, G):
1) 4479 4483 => 0.96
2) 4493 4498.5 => 1.12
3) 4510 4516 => 1.00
